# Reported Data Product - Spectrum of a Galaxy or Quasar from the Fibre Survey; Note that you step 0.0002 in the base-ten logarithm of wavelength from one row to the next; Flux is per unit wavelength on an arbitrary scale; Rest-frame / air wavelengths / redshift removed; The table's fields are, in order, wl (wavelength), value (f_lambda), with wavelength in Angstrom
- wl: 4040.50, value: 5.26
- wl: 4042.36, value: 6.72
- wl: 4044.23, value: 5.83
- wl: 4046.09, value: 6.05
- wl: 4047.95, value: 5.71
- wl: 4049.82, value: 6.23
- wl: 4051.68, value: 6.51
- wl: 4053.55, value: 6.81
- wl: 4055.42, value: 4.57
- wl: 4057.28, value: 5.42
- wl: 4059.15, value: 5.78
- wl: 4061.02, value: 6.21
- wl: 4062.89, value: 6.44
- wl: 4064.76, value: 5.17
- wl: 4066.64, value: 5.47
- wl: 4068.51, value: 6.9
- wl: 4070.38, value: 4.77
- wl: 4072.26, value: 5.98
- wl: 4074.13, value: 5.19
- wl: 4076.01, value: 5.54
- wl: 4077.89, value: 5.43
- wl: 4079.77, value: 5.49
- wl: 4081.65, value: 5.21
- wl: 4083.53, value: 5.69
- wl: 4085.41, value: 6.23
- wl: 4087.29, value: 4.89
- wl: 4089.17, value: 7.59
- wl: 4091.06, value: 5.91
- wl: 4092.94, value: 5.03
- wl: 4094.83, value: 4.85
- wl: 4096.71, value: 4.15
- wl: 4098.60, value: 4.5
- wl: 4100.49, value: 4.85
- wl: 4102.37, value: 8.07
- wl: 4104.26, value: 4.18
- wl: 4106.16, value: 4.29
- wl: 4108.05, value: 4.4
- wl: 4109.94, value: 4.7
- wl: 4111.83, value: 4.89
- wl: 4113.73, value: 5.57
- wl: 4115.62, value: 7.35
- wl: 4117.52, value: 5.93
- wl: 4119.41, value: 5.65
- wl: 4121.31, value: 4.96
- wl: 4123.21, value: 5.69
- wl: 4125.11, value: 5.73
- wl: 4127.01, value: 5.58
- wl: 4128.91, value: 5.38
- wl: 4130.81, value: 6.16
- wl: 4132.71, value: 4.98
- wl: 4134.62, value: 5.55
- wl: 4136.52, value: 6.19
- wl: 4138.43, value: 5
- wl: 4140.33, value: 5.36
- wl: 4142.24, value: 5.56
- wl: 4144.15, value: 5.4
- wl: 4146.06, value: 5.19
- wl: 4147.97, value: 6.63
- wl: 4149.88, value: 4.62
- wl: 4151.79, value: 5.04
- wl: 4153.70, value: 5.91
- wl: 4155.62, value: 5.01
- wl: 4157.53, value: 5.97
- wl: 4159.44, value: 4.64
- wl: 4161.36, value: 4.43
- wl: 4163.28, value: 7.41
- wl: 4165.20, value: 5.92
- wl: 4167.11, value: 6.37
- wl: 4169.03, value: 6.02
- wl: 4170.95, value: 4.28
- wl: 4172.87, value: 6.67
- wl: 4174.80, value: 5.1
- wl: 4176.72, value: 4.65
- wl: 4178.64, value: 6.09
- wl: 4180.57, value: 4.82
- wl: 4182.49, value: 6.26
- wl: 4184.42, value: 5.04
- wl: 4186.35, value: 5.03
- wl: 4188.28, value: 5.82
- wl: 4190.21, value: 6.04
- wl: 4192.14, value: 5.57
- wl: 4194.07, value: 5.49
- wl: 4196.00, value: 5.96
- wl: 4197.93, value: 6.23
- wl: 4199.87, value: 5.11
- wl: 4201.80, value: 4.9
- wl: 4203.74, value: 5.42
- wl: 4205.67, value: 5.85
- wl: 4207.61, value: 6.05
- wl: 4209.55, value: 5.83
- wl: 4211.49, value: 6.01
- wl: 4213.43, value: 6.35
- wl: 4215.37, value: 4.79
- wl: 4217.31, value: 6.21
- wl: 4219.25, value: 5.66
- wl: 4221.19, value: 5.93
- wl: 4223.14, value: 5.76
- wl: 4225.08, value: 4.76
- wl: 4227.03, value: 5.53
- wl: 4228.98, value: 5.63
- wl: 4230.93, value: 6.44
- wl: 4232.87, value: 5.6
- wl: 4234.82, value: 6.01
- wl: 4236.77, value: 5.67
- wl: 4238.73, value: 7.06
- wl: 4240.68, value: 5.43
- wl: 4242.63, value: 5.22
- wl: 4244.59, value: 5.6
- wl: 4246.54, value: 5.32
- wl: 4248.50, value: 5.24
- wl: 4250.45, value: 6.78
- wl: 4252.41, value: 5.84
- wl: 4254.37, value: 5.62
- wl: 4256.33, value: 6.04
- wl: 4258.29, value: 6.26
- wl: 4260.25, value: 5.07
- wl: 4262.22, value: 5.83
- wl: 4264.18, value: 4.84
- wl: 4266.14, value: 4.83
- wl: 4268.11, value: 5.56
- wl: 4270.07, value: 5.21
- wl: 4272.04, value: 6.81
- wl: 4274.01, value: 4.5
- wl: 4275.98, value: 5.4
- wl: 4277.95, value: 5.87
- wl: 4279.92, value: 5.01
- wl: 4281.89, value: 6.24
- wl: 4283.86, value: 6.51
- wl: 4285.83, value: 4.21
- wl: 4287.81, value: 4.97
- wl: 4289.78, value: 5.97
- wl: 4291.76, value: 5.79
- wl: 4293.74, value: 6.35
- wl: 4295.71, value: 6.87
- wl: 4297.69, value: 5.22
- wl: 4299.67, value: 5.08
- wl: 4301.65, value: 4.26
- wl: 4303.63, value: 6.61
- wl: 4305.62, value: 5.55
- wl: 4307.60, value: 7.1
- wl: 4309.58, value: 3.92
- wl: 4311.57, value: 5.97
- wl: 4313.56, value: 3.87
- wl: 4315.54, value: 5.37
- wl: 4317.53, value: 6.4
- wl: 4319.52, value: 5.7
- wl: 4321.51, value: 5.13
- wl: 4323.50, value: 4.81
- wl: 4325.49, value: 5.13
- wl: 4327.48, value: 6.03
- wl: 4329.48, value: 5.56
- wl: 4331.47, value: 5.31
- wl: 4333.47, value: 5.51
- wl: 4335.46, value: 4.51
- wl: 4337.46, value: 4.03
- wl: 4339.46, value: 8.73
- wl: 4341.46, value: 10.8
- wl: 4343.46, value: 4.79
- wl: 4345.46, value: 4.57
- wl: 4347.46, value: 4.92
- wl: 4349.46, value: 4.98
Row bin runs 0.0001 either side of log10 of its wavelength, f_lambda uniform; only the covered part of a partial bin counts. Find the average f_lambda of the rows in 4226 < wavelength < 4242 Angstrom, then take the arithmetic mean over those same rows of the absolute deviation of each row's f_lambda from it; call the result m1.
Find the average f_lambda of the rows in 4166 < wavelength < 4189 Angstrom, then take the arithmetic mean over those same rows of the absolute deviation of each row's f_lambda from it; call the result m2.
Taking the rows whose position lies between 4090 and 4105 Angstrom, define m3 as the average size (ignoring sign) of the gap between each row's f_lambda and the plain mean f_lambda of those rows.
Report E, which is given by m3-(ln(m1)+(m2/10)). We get 1.7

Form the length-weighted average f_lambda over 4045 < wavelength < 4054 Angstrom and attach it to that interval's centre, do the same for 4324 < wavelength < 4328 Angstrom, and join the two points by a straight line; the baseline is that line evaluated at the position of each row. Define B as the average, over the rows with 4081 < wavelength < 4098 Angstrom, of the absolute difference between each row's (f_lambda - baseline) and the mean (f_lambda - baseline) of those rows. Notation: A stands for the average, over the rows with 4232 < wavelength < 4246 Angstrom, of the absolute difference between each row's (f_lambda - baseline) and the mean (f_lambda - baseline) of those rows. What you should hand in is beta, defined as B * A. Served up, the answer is 0.31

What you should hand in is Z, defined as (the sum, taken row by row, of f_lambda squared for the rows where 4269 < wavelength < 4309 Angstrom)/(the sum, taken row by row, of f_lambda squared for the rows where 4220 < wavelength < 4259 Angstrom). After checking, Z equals 0.98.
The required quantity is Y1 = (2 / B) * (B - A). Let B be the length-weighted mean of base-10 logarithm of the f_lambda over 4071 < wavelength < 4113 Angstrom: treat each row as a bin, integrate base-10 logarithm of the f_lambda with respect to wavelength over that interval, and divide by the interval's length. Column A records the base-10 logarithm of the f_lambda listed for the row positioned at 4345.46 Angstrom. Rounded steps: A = 0.66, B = 0.719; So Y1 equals 0.16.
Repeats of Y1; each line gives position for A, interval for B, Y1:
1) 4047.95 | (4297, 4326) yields -0.10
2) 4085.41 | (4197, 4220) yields -0.11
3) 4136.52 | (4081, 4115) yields -0.21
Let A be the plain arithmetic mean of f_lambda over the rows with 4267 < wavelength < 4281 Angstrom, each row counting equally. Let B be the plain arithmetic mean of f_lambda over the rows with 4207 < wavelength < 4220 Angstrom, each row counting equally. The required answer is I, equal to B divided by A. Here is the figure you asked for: 1.07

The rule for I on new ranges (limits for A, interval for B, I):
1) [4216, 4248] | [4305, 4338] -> 0.92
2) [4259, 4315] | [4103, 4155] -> 0.99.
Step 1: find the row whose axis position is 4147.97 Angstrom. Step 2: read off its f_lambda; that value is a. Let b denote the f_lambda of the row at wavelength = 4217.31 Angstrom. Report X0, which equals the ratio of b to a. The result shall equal 0.94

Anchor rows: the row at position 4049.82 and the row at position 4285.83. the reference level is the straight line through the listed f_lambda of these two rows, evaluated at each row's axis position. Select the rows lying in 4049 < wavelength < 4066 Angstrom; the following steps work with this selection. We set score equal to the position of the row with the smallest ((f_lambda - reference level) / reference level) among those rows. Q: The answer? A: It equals 4055.42 Angstrom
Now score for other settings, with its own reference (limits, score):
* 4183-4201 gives 4184.42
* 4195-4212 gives 4201.80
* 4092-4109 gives 4096.71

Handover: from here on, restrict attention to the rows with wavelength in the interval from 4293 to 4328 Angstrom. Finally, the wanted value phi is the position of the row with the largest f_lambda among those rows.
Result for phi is 4307.60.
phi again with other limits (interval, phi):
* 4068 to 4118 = 4102.37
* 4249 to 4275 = 4272.04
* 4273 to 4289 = 4283.86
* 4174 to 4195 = 4182.49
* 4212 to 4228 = 4213.43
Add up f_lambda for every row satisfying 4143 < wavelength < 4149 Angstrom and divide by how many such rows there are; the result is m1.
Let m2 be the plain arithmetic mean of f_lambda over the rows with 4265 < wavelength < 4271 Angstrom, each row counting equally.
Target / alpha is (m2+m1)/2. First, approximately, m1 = 5.7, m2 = 5.20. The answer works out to 5.47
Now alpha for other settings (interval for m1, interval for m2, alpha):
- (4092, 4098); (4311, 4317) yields 4.87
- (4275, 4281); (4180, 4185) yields 5.40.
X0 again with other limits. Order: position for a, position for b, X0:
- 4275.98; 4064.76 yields 0.96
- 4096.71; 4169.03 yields 1.45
